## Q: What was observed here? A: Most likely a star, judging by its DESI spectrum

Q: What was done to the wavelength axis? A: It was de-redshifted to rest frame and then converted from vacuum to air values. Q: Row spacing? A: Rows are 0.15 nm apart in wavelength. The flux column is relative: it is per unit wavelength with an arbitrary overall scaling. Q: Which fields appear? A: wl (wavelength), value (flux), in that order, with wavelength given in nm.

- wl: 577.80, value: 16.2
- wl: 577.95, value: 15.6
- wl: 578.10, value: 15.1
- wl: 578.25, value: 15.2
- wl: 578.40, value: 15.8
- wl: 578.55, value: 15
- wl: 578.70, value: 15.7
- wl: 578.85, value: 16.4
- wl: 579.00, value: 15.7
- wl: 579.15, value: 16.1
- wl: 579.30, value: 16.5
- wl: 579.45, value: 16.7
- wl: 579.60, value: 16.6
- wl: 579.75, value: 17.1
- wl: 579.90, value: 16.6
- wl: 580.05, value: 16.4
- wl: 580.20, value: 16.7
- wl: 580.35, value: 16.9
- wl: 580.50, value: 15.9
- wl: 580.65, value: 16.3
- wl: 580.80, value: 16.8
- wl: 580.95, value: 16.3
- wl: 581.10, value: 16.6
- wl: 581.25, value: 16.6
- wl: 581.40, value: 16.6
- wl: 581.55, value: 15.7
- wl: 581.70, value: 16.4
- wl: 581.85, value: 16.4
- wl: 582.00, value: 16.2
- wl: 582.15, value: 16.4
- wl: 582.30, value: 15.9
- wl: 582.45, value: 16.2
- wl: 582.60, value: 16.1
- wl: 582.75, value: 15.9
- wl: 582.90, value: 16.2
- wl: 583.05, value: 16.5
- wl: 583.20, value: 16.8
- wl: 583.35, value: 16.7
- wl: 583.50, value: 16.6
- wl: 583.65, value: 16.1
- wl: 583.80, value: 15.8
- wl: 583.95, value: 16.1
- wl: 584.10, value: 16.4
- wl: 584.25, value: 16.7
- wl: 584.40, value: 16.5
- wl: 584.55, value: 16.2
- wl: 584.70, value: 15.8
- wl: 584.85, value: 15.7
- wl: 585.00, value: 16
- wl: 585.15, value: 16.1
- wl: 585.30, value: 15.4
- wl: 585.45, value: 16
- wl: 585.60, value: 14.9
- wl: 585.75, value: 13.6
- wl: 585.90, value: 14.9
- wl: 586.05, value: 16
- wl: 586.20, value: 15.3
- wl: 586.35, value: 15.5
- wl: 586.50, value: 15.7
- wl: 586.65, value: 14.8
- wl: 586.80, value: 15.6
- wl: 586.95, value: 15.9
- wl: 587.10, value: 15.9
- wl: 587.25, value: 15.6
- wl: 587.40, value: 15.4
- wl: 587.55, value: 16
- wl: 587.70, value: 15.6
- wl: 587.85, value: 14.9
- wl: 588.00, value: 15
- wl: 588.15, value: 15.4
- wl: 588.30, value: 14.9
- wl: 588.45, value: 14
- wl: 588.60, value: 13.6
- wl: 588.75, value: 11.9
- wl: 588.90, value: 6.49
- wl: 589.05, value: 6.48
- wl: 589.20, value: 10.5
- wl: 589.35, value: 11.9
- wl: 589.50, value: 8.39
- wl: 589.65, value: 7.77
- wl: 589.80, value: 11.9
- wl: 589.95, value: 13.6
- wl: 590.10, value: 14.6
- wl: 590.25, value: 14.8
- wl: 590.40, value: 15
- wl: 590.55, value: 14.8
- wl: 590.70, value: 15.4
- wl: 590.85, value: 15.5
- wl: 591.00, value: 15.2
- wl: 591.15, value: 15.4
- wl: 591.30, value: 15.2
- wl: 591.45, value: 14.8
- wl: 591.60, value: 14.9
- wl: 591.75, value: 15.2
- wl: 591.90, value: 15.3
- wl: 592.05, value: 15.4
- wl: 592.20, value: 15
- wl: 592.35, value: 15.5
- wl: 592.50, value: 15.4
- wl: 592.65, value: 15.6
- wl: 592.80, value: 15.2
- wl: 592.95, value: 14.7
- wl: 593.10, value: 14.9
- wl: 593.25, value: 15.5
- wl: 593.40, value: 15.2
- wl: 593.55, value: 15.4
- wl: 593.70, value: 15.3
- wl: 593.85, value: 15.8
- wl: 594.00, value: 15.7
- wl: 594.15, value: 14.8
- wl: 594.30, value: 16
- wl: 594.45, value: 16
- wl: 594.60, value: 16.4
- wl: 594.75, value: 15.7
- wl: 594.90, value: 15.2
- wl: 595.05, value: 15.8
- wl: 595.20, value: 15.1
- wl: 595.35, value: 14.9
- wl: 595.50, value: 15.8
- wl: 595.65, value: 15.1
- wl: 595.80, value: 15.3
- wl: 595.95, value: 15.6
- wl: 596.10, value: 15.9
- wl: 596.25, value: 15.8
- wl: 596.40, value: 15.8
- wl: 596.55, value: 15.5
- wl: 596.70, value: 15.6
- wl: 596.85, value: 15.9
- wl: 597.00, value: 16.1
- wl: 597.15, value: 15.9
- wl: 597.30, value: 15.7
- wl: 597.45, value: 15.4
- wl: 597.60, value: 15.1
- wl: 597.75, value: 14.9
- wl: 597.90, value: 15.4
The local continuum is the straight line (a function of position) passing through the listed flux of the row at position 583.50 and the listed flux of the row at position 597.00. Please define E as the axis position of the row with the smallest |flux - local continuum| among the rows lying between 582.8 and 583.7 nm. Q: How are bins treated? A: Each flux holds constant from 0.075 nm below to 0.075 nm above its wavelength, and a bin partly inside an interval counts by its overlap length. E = 583.50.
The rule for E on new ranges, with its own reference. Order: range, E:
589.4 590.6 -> 590.40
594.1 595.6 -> 594.45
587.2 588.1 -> 587.55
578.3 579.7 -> 579.45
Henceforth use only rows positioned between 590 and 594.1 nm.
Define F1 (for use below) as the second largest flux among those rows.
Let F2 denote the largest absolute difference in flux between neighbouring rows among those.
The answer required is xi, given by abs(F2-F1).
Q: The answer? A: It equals 15.1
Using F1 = 15.7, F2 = 0.6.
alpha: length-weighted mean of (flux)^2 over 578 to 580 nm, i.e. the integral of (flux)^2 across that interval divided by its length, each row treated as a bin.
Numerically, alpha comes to 258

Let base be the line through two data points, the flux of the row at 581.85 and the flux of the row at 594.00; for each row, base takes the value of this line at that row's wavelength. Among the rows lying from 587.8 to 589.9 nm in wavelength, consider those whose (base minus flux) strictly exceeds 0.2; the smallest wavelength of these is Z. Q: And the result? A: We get 587.85 nm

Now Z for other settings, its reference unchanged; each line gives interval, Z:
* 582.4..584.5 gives 582.60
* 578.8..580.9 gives 579.00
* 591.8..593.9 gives 591.90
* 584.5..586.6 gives 584.70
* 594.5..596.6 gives 594.90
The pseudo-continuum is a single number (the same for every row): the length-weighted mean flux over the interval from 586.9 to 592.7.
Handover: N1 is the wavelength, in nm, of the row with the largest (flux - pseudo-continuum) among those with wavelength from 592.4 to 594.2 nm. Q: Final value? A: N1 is 593.85 nm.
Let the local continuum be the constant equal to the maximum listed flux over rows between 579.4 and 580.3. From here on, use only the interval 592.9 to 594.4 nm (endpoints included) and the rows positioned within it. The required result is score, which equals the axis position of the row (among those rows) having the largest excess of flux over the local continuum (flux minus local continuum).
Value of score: 594.30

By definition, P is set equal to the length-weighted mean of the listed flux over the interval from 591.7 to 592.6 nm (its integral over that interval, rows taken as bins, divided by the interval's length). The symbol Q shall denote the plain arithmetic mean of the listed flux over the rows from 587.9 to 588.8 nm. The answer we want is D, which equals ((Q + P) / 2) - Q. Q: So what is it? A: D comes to 0.59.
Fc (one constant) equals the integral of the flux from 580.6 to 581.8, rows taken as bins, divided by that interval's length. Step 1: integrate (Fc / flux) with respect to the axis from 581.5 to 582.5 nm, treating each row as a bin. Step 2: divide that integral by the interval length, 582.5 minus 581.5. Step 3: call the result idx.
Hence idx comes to 1.01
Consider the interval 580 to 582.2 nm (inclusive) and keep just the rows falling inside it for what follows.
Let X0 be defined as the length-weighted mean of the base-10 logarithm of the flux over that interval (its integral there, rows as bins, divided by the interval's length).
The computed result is 1.22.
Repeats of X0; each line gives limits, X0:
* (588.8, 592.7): 1.11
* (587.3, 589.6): 1.09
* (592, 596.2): 1.19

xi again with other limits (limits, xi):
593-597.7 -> 14.9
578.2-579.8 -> 15.9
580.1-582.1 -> 15.8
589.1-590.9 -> 11.3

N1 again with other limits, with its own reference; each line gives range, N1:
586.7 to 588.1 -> 587.55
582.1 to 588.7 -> 583.20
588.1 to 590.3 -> 588.15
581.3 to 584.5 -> 583.20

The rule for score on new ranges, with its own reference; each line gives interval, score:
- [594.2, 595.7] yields 594.60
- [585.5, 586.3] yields 586.05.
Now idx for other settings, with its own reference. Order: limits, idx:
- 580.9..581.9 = 1.00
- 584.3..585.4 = 1.03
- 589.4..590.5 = 1.42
